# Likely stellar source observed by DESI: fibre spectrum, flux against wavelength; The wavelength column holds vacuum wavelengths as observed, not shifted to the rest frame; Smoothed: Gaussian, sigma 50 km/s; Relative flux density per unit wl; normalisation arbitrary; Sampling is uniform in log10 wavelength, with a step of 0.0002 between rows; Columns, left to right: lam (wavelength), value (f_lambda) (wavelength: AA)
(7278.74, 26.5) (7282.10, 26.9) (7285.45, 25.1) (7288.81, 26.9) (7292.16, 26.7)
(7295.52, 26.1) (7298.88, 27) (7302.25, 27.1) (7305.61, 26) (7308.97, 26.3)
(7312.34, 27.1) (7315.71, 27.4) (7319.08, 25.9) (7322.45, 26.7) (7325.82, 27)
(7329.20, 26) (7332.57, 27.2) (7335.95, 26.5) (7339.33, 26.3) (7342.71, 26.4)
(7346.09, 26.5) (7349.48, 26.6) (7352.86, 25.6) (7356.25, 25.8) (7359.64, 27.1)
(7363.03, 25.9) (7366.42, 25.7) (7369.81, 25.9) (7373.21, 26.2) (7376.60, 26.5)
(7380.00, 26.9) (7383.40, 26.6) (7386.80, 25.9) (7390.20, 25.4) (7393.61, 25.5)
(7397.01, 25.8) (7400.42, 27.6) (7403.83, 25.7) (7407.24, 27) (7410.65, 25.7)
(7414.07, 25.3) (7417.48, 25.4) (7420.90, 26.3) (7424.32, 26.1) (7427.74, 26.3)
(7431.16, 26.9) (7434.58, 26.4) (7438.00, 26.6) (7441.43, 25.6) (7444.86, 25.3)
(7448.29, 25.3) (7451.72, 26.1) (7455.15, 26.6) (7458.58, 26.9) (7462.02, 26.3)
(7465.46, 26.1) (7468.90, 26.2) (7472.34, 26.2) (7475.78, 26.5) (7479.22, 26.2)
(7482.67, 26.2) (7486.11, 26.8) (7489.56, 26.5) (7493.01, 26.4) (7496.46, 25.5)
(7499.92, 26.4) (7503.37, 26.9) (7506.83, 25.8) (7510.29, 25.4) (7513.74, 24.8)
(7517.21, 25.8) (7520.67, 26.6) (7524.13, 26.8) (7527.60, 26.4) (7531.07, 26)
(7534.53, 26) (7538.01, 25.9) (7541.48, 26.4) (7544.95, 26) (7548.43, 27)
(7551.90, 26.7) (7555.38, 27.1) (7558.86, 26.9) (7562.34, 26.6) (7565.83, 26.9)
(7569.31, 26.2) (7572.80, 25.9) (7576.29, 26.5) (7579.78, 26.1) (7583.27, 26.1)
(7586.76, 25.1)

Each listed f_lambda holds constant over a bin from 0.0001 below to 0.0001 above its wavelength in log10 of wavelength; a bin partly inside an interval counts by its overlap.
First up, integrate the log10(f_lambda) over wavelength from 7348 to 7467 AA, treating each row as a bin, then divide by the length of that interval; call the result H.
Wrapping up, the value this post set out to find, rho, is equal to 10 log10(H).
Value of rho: 1.51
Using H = 1.42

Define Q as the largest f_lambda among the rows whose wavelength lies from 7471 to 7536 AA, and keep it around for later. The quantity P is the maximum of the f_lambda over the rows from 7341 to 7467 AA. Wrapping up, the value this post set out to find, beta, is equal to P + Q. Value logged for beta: 54.5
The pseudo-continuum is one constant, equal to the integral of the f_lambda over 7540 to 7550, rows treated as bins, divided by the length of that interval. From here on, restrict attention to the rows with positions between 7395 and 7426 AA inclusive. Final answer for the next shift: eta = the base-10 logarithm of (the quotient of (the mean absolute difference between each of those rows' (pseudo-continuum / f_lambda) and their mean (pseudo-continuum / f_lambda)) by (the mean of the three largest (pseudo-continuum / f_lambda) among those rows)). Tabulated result -1.67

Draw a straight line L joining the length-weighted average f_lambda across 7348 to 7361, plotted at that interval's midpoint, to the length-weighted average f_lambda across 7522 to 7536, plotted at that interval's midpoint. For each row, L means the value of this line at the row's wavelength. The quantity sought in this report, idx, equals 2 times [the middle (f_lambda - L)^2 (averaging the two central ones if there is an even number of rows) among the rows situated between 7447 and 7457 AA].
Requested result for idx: 0.2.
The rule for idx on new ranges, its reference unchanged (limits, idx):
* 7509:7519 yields 1.7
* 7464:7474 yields 0.0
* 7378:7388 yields 0.3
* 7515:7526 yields 0.5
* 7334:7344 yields 0.0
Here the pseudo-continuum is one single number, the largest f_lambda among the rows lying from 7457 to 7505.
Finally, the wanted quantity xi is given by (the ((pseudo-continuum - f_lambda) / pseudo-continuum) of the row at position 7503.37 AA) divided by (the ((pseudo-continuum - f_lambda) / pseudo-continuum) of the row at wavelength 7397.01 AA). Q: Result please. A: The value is 0.0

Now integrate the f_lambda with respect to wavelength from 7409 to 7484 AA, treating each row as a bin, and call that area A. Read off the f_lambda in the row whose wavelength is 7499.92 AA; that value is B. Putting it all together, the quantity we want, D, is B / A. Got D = 0.0135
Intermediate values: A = 1958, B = 26.4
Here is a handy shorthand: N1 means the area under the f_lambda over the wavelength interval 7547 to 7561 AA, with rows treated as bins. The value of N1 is 377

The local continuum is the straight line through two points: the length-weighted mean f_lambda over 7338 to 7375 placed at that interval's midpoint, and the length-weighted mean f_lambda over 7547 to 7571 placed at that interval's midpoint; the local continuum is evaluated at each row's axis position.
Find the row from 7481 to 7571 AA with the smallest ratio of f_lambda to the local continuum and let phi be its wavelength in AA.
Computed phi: 7513.74 AA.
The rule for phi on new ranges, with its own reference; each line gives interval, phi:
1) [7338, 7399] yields 7390.20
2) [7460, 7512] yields 7510.29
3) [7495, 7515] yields 7513.74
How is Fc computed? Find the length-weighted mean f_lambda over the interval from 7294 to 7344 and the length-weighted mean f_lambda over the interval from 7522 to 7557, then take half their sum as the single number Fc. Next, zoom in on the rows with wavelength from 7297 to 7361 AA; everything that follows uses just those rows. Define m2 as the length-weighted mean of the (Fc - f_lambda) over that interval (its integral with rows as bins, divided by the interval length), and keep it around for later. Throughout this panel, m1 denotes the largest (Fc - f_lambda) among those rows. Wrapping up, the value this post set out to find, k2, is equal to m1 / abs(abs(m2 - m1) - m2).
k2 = 0.9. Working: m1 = 0.92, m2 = -0.03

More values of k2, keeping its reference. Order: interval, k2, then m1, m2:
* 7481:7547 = 1.8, 1.72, 0.38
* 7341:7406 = 2.4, 1.12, 0.32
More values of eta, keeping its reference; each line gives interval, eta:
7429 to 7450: -1.64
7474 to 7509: -1.93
